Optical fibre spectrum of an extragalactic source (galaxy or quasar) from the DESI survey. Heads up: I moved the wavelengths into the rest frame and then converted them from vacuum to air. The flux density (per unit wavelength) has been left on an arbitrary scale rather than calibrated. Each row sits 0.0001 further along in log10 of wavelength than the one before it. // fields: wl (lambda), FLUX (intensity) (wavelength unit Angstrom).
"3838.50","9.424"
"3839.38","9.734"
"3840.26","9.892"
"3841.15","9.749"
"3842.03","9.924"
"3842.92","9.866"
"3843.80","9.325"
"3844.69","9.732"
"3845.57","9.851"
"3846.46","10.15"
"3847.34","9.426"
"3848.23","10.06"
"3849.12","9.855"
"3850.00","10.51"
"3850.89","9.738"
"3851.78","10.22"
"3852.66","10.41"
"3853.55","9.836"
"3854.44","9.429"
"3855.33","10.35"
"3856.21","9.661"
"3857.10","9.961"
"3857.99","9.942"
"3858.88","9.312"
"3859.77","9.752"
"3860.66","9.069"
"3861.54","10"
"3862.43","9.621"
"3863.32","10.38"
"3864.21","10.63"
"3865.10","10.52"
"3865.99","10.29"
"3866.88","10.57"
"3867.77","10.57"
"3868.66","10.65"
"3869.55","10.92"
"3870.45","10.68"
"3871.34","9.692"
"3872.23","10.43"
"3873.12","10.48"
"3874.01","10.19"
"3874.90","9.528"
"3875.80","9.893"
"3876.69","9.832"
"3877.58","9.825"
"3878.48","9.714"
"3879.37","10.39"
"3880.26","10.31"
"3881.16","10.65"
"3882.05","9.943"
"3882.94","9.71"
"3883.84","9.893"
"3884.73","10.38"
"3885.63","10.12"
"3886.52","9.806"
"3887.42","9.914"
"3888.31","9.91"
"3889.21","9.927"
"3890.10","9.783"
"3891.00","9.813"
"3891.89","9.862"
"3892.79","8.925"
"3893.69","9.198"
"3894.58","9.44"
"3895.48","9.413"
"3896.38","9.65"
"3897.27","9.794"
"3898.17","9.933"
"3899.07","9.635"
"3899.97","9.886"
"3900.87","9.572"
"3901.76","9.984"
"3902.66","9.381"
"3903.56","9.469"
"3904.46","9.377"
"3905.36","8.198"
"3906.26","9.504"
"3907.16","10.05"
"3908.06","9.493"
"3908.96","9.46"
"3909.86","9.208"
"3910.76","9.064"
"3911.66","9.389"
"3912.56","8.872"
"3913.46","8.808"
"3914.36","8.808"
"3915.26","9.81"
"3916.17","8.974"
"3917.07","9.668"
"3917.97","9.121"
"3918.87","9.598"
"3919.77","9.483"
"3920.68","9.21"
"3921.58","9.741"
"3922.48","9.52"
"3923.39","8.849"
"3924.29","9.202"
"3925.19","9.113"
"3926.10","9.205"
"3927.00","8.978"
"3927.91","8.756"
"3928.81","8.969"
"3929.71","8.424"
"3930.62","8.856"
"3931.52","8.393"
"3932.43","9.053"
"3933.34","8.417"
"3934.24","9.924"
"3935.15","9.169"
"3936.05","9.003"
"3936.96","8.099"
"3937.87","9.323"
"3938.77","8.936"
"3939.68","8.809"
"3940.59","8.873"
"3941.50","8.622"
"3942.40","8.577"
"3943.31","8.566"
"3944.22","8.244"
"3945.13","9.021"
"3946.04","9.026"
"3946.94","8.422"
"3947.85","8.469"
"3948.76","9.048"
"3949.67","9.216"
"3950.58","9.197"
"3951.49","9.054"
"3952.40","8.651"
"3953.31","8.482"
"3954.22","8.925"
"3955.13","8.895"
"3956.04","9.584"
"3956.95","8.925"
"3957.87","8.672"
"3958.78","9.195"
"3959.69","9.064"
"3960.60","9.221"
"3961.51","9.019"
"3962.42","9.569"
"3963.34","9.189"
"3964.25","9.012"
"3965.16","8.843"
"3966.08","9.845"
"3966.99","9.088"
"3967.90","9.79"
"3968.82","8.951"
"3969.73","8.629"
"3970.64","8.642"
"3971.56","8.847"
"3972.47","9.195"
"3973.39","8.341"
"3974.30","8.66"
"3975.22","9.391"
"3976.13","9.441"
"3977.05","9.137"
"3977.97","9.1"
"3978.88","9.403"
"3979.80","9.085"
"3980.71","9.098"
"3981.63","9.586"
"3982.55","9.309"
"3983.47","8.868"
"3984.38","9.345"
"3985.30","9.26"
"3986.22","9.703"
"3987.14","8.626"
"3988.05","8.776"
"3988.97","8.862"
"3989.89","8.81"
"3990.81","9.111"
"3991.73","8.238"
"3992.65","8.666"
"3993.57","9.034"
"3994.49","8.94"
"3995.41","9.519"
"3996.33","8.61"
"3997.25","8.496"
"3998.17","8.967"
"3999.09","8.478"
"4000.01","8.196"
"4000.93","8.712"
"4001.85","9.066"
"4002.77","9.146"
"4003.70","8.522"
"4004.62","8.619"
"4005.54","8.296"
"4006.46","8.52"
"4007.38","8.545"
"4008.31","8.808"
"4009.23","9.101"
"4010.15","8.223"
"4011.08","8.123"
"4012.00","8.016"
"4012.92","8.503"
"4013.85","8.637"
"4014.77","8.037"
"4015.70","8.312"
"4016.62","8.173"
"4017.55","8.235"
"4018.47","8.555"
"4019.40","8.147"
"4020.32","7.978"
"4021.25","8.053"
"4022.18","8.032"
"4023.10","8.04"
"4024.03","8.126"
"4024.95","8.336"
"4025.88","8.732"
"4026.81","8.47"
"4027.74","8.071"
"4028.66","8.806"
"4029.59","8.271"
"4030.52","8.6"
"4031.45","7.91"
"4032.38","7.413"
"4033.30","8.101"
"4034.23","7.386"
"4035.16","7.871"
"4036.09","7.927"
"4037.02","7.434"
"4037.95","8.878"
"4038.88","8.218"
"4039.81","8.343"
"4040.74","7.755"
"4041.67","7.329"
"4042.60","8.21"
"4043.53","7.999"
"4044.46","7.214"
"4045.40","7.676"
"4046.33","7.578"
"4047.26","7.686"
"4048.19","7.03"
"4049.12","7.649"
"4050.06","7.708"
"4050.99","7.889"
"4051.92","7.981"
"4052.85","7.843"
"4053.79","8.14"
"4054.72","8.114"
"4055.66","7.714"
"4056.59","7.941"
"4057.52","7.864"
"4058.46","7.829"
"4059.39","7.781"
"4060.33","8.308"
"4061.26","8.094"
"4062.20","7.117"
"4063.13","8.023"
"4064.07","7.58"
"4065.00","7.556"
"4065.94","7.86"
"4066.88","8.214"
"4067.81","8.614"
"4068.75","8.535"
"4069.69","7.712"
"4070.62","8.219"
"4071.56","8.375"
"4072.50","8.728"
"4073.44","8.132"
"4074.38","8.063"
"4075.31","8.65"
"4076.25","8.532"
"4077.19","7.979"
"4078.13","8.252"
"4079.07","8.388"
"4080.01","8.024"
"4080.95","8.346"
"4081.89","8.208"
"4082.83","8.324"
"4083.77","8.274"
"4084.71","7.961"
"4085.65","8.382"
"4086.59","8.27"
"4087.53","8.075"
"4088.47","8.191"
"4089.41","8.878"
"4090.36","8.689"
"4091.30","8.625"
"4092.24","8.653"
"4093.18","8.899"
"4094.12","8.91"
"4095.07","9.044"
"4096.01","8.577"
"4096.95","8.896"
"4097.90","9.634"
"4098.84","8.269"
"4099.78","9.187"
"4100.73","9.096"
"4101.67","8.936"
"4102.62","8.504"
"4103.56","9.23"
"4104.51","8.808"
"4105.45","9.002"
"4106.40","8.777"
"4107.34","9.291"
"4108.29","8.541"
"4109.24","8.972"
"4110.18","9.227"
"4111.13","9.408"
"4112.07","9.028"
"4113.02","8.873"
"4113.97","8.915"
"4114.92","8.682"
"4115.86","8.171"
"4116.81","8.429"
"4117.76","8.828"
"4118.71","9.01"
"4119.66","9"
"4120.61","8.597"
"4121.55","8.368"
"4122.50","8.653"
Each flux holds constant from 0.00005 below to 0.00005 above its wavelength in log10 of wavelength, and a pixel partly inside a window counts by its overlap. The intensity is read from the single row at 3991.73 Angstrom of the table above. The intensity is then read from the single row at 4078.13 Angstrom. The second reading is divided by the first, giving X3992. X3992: 1.00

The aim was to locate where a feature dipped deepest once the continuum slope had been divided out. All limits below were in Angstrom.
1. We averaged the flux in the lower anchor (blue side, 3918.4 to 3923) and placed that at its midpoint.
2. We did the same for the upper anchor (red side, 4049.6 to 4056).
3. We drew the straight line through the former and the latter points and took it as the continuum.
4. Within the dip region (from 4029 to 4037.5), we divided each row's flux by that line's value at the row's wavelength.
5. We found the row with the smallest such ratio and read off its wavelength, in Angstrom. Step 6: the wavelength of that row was 4034.23 Angstrom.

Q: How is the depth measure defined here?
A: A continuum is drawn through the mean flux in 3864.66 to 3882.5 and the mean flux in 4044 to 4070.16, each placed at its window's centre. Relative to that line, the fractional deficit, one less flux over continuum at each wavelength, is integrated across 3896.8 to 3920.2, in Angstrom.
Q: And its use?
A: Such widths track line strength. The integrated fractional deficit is 0.9 Angstrom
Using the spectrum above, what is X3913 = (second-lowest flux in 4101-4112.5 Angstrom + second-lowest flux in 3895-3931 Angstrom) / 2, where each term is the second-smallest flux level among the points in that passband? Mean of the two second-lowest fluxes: 8.5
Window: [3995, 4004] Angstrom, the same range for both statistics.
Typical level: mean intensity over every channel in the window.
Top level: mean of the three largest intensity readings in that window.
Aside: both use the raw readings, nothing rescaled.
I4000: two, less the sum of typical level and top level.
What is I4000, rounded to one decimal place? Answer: -16.0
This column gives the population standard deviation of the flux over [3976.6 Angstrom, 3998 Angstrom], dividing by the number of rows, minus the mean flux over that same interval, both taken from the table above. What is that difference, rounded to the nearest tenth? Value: -8.7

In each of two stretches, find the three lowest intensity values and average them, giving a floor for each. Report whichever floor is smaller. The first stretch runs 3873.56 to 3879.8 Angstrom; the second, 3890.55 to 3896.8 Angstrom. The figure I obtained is 9.2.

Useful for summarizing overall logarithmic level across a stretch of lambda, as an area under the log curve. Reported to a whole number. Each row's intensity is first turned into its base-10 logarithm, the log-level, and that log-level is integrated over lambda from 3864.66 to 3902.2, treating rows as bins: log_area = 38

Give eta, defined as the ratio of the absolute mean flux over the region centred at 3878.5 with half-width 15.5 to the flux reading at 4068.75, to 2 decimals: 1.18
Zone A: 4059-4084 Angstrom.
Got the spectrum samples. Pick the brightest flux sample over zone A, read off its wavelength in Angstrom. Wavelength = 4072.50 Angstrom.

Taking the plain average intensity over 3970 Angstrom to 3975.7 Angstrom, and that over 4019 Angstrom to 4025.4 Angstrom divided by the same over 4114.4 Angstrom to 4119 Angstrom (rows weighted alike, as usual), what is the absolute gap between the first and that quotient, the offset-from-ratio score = 7.9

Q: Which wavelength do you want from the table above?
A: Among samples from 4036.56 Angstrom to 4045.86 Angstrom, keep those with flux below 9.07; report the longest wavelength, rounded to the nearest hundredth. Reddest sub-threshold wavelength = 4045.40 Angstrom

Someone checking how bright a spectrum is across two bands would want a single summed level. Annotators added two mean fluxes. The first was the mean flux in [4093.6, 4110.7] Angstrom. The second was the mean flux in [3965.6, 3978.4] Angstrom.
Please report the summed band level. 18.0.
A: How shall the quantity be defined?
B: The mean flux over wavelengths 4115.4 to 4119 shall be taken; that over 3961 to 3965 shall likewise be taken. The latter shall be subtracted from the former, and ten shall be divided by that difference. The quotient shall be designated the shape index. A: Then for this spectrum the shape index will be -17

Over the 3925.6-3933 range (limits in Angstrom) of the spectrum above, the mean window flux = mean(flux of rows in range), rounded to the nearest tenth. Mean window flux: 8.8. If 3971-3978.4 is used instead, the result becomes 9.0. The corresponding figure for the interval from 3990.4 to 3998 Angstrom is 8.8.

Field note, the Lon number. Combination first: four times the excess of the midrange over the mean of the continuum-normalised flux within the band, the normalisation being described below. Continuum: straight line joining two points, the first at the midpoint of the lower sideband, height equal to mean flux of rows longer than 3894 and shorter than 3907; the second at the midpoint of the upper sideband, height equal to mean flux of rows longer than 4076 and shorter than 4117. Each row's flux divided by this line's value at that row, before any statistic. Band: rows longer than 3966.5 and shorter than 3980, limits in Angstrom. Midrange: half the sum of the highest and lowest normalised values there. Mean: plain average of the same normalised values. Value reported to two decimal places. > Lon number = 0.00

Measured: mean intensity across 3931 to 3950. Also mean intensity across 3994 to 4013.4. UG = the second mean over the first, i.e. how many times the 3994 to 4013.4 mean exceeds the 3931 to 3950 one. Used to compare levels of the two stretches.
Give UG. 0.98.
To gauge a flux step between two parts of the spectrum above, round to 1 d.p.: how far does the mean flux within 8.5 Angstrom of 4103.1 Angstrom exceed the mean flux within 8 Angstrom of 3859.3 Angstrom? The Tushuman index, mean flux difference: -1.0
